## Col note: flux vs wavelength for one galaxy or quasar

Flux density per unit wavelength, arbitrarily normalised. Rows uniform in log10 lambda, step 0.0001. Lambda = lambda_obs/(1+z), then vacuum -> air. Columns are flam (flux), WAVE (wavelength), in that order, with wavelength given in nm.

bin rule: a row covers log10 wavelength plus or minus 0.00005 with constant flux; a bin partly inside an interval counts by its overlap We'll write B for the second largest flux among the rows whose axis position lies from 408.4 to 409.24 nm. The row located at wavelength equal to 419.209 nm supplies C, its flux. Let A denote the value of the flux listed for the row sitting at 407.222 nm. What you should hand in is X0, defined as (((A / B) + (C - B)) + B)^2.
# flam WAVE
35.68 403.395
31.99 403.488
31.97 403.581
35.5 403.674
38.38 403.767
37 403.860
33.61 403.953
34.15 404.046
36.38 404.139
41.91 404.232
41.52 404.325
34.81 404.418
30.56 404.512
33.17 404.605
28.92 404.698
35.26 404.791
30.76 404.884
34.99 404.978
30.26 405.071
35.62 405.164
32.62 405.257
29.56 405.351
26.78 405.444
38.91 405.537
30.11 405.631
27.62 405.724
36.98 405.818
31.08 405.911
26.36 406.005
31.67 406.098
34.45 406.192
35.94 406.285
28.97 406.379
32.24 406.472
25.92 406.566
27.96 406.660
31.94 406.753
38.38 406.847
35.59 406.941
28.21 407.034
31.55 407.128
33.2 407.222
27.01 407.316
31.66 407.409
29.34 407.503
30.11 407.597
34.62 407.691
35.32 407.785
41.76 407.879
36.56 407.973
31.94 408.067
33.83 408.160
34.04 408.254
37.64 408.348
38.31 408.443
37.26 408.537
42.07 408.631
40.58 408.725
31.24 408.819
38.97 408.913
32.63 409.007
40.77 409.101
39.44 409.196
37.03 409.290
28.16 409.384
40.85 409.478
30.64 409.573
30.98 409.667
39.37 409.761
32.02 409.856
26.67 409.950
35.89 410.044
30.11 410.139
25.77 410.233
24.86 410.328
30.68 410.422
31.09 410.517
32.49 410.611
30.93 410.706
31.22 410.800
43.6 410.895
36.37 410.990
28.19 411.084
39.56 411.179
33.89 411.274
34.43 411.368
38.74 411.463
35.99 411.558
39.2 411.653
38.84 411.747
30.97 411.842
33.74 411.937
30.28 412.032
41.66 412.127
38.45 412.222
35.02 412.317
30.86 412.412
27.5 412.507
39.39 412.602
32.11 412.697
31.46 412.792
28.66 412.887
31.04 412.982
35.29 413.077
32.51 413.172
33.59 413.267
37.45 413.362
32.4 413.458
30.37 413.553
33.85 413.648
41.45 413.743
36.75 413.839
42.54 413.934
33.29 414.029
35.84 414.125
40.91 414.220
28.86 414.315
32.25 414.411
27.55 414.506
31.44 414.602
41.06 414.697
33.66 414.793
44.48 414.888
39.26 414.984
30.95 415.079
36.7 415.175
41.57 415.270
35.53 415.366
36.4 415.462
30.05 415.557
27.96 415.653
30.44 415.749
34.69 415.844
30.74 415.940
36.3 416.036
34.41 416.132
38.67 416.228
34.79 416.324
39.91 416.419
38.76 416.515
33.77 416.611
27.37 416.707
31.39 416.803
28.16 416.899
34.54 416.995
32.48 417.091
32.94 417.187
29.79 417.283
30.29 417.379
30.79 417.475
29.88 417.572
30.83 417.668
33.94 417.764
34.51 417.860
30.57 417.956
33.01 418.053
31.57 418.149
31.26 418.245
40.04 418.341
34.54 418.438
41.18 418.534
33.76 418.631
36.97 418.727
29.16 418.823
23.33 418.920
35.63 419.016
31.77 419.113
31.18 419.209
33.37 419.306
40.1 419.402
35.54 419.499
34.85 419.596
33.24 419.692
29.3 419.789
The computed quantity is 1024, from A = 33.2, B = 40.77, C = 31.18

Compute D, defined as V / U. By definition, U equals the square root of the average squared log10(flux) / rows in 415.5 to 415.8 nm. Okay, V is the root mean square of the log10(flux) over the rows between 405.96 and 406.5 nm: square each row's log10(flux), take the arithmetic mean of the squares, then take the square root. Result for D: 1.02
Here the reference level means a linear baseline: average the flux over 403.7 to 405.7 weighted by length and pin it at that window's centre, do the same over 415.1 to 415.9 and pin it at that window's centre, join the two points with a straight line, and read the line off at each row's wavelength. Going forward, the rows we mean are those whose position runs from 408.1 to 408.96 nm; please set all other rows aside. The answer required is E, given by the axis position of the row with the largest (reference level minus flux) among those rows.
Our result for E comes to 408.819 nm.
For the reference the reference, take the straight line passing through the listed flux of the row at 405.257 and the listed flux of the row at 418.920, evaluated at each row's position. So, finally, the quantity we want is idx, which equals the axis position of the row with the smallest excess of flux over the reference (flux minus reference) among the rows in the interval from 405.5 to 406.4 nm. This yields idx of 406.005 nm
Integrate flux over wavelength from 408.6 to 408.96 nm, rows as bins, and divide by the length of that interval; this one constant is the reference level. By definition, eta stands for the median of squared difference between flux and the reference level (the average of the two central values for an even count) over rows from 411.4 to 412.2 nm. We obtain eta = 9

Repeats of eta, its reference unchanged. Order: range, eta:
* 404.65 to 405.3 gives 30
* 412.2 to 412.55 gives 31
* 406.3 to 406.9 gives 60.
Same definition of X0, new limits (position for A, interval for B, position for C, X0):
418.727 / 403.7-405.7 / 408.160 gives 1206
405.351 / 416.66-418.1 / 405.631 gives 959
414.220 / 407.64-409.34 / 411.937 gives 1205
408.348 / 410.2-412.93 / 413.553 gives 978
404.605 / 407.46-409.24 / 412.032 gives 966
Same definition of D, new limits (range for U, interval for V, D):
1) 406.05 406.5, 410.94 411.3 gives 1.01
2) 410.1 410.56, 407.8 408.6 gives 1.07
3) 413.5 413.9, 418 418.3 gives 0.97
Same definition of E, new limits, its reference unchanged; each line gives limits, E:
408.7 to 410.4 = 410.328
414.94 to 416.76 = 416.707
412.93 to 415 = 414.506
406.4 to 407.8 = 406.566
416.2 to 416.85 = 416.707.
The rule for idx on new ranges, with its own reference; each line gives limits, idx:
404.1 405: 404.698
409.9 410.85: 410.328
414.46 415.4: 414.506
